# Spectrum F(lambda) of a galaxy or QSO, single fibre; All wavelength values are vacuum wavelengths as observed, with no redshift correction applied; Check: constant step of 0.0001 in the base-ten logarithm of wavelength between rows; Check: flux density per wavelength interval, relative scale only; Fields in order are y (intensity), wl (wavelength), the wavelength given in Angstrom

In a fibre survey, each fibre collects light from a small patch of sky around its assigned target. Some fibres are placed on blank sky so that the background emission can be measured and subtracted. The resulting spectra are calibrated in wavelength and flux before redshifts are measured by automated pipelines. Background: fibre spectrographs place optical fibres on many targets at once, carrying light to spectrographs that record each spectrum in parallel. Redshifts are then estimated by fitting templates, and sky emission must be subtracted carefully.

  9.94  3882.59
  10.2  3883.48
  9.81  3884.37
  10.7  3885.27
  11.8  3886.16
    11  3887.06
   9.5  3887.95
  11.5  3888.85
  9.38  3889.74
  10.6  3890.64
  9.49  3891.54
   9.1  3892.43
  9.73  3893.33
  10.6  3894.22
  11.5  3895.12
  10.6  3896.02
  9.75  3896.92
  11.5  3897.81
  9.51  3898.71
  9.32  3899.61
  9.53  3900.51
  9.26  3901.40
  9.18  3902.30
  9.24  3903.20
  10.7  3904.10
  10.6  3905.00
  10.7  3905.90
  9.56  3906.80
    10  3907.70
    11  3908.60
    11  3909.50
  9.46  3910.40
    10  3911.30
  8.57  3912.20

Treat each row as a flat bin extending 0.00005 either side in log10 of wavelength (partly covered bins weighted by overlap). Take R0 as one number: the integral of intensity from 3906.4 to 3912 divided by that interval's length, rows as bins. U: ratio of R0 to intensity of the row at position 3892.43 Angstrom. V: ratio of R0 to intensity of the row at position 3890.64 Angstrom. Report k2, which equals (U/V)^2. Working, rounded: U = 1.11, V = 0.95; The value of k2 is 1.36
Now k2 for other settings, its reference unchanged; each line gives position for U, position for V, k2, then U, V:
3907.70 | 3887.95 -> 0.90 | 1.01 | 1.06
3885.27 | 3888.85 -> 1.16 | 0.94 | 0.88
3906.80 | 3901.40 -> 0.94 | 1.06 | 1.09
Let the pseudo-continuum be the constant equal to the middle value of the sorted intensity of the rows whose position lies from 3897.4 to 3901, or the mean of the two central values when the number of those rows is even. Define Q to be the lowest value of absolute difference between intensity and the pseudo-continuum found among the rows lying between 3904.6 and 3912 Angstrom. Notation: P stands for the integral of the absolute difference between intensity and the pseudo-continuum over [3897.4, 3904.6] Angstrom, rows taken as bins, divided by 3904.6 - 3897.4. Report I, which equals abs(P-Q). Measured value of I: 0.49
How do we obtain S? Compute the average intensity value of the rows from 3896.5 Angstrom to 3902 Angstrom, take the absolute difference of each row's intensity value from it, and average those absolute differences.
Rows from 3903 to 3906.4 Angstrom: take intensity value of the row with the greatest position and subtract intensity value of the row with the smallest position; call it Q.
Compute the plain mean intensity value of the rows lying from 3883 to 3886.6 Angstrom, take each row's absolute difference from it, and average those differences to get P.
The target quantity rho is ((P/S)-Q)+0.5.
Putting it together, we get 0.15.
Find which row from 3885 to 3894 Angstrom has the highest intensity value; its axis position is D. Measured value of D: 3886.16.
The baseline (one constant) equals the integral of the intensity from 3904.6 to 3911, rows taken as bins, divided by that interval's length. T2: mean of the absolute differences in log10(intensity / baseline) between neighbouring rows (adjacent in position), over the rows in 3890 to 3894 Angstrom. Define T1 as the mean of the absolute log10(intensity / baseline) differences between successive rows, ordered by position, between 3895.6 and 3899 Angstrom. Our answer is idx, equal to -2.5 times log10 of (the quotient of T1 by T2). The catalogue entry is -0.8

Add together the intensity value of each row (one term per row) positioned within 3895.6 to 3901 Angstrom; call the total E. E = 60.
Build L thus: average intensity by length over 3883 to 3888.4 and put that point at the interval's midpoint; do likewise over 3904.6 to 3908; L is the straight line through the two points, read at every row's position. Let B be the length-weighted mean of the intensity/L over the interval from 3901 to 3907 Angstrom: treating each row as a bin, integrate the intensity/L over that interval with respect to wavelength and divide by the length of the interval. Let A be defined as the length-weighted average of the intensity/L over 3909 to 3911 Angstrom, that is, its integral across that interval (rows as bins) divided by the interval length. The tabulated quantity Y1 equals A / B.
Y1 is 1.04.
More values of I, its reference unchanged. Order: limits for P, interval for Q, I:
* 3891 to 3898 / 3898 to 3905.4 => 0.83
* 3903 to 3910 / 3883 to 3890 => 0.90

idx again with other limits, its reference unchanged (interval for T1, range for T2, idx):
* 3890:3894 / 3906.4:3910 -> -0.5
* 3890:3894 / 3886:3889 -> 0.7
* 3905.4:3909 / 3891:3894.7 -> -0.3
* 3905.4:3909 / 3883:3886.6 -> -0.1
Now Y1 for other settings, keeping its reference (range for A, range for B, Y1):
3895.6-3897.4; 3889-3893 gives 1.05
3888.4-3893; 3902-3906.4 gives 0.97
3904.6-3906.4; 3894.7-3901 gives 1.05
